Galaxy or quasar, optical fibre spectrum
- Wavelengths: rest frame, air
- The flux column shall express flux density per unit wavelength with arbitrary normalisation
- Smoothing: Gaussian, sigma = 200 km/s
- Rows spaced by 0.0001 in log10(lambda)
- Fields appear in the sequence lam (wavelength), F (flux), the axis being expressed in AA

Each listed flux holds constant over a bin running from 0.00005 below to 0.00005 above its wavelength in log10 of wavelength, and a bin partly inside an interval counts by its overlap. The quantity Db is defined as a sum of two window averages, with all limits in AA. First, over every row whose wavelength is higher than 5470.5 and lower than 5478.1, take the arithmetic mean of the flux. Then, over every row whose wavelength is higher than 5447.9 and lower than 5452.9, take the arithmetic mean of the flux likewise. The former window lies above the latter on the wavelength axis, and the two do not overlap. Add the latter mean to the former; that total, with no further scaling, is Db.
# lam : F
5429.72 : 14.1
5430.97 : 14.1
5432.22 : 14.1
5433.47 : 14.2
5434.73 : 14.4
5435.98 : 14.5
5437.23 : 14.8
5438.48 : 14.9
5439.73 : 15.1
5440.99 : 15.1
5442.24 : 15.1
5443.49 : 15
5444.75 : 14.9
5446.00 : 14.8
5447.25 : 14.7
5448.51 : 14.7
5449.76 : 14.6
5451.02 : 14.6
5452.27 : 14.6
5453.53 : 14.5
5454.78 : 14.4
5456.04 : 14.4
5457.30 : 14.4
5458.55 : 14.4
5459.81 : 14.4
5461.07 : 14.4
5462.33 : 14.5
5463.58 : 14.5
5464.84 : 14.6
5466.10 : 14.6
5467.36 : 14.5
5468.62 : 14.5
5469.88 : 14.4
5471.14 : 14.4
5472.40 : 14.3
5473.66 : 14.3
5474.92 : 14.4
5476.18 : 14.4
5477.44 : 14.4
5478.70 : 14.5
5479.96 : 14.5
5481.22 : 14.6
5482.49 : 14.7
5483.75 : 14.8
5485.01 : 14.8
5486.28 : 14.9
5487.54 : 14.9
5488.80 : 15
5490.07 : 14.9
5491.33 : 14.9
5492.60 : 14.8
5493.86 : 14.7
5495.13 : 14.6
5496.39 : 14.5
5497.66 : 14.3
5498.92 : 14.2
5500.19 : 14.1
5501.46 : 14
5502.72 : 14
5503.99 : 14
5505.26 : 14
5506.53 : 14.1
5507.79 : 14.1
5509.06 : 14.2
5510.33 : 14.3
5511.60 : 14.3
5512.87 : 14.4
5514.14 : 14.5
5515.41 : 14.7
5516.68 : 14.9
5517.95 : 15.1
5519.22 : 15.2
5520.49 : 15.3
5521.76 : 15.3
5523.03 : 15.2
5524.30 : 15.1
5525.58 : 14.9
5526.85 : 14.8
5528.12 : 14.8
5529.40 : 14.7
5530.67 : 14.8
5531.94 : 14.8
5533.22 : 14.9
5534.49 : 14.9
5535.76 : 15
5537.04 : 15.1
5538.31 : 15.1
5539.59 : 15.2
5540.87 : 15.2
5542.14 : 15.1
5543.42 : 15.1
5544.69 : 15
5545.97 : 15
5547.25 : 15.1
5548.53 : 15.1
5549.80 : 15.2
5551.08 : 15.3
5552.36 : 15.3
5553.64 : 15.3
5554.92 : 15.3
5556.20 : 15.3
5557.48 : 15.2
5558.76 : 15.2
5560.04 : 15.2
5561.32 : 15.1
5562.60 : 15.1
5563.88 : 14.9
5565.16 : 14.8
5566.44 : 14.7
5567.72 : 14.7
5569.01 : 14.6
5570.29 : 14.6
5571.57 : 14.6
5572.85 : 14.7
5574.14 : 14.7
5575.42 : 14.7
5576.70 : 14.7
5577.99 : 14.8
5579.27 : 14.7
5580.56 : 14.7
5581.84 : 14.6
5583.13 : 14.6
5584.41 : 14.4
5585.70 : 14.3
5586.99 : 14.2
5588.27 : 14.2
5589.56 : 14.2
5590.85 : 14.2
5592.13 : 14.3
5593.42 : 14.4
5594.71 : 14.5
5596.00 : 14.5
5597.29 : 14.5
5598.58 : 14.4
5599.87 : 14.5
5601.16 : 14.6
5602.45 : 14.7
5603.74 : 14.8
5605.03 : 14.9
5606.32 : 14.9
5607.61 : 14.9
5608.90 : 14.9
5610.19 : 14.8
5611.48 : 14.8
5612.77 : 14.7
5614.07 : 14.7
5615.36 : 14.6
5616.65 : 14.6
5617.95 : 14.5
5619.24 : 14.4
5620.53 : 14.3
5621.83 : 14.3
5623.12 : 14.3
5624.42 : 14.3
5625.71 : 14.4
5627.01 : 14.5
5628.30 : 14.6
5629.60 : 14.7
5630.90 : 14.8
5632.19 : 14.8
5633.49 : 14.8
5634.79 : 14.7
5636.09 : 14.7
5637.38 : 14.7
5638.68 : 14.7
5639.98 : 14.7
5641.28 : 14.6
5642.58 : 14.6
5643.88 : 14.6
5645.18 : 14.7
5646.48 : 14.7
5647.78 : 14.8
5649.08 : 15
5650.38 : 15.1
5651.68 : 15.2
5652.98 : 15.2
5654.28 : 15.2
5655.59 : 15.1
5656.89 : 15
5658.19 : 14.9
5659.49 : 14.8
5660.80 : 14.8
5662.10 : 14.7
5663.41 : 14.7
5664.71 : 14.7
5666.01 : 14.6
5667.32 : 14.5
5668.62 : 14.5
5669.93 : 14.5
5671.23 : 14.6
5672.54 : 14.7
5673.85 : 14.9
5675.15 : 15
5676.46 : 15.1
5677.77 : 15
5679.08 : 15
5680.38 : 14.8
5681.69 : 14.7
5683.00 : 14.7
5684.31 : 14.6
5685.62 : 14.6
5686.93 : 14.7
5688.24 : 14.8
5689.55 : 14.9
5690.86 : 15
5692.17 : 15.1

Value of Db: 29.0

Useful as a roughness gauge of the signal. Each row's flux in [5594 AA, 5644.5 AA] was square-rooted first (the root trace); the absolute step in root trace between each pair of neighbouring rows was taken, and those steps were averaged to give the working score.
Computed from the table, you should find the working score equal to 0.0065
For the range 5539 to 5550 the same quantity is 0.0064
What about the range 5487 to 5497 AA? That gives 0.0111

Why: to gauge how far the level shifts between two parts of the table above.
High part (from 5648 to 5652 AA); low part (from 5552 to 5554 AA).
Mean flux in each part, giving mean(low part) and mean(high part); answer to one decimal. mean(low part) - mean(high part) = 0.2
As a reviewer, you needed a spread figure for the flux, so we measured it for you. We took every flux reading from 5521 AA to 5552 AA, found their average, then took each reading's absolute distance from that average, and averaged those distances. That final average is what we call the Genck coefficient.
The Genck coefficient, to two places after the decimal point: 0.14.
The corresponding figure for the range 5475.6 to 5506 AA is 0.28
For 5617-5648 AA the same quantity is 0.14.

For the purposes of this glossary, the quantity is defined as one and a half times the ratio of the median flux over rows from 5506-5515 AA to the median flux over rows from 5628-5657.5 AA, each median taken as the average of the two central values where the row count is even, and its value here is 1.46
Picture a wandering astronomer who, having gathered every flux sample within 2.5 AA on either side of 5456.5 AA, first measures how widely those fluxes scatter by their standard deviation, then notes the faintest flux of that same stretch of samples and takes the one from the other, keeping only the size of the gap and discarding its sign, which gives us 14.4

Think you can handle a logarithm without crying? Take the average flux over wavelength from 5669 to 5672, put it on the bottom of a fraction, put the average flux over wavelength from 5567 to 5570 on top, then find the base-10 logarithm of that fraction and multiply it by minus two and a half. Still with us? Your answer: -0.007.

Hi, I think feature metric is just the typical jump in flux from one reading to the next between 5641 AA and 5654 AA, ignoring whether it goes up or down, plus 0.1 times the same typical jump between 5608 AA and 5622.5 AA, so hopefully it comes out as 0.073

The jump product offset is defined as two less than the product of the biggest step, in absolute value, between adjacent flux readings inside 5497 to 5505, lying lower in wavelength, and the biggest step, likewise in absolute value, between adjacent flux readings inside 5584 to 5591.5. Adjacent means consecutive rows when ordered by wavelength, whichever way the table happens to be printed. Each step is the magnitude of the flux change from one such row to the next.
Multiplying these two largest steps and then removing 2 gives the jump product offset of -1.99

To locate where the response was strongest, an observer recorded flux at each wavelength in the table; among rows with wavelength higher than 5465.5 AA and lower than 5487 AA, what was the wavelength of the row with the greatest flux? 5486.28 AA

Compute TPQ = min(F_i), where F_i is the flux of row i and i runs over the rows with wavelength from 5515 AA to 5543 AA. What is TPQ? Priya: 14.7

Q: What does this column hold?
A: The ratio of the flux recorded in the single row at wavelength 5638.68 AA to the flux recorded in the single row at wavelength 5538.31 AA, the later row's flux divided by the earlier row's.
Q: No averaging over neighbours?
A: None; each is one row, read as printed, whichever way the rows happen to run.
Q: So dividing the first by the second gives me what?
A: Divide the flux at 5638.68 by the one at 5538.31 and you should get 0.97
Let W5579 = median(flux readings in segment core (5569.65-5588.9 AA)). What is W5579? 14.6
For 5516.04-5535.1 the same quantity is 14.9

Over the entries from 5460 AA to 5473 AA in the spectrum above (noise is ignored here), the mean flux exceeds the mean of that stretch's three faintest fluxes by 0.10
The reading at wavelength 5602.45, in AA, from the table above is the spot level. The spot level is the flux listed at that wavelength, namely 14.7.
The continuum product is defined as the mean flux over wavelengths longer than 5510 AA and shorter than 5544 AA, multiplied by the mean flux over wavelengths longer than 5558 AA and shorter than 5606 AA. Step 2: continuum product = 218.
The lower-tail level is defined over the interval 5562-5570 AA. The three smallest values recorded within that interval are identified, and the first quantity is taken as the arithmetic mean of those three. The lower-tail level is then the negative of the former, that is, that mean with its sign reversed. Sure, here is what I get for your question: -14.7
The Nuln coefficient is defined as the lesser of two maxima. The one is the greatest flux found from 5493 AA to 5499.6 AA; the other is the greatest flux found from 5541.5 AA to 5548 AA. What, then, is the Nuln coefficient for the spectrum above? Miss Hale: 14.70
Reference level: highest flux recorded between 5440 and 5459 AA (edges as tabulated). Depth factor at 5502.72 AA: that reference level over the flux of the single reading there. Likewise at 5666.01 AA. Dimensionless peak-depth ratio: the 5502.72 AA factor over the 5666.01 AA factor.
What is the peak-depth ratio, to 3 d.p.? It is 1.043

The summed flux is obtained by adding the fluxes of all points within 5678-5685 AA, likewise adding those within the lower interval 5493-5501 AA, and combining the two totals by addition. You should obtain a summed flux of 160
